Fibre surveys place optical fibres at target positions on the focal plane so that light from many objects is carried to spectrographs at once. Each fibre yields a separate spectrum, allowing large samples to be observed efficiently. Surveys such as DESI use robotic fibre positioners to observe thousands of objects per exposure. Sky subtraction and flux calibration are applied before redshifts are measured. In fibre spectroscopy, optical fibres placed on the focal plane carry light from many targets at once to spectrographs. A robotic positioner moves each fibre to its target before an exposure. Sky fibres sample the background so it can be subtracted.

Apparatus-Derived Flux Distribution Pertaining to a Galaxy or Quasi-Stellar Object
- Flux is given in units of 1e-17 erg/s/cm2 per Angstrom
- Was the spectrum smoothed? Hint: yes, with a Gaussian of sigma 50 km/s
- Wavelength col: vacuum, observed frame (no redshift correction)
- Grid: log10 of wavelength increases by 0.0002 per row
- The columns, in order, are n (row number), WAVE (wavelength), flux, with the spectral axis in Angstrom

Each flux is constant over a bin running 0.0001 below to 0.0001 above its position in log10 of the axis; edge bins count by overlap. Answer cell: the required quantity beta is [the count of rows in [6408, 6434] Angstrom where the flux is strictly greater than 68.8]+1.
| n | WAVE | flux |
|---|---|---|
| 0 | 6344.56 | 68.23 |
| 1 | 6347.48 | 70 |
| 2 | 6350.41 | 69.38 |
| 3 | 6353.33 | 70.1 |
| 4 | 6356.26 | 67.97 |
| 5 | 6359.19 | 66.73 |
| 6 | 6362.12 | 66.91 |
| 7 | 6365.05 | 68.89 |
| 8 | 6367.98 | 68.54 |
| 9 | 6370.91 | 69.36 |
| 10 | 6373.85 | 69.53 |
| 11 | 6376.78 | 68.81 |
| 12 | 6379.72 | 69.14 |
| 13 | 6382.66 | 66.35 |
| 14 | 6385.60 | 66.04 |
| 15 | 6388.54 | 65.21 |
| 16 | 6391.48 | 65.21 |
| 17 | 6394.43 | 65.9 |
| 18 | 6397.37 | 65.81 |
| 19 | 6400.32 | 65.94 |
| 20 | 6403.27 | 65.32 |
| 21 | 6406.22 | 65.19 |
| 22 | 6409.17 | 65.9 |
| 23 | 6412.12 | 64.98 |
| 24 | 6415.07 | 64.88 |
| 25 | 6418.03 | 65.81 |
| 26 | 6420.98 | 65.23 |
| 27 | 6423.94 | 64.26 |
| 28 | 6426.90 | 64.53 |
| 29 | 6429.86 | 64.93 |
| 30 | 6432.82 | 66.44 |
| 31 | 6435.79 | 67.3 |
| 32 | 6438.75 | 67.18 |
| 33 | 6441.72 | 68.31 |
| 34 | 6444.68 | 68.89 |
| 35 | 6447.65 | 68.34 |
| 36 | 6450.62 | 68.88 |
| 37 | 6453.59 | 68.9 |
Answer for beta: 1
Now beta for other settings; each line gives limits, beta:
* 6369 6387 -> 5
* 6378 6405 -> 2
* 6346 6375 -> 7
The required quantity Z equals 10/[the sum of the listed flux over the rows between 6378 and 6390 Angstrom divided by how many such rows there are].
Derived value 0.150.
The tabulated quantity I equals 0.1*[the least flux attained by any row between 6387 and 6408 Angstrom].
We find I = 6.52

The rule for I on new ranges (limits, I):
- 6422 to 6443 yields 6.43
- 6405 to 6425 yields 6.43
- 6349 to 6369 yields 6.67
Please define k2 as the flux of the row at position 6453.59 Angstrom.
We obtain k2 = 68.9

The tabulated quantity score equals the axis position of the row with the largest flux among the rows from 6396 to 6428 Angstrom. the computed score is 6400.32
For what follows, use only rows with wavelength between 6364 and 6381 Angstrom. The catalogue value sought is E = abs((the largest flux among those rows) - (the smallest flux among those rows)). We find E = 1.0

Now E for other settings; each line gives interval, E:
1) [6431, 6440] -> 0.9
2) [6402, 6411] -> 0.7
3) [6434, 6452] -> 1.7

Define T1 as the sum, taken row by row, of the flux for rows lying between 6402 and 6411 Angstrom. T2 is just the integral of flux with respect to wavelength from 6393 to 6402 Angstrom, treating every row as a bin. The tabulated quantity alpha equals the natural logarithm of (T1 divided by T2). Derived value -1.10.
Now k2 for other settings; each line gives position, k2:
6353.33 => 70.1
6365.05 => 68.89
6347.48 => 70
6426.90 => 64.53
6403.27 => 65.32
